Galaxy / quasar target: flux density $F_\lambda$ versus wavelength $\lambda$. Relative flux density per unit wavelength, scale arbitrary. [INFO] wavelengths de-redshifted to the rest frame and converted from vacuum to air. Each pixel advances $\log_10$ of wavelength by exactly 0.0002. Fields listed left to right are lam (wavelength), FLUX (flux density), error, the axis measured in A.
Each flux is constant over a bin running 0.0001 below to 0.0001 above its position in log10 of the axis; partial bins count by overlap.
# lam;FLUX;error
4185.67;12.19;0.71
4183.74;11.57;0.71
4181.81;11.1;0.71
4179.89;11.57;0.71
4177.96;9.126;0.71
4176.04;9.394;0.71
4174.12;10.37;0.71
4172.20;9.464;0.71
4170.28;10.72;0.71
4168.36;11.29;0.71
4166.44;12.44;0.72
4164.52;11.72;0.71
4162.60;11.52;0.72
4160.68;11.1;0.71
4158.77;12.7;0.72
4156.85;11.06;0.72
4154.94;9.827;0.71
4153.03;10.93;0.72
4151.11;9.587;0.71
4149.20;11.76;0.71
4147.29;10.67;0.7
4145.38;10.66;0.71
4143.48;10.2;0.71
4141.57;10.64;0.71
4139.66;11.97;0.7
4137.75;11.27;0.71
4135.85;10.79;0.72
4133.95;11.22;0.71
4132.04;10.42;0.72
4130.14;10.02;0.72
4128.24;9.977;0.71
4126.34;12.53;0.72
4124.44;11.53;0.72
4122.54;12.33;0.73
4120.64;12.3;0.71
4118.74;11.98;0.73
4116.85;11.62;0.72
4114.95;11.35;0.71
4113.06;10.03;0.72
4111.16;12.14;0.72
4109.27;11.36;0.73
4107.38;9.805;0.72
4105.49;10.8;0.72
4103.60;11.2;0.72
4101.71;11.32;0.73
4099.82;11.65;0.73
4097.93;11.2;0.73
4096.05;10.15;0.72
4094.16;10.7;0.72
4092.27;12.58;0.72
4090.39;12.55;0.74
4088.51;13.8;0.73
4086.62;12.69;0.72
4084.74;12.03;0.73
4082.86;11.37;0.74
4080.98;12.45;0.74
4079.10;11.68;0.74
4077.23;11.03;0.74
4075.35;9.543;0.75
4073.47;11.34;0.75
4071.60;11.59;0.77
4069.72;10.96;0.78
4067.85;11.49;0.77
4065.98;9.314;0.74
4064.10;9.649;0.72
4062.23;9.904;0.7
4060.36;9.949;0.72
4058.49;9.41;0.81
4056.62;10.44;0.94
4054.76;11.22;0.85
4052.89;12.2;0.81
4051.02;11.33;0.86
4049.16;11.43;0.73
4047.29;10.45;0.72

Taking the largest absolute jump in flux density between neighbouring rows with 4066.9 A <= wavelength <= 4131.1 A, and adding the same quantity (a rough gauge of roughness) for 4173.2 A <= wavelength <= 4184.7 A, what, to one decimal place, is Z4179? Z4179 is 5.0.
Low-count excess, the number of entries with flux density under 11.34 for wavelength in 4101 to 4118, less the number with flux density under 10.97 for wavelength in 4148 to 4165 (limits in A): 2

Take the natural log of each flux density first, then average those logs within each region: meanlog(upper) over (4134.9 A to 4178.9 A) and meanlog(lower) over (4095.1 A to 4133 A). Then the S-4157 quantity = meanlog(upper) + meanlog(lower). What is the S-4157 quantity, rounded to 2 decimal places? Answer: 4.79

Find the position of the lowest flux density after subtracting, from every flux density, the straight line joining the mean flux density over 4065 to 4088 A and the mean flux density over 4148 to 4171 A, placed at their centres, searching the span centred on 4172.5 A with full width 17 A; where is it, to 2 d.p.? 4177.96 A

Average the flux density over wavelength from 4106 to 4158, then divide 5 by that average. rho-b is 0.453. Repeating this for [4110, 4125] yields 0.429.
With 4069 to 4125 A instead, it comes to 0.435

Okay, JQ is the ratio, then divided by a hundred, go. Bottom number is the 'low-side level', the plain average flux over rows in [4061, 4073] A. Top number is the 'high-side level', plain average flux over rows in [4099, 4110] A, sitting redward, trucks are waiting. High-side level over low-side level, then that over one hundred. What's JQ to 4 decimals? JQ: 0.0105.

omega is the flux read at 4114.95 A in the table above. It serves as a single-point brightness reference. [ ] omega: 11.35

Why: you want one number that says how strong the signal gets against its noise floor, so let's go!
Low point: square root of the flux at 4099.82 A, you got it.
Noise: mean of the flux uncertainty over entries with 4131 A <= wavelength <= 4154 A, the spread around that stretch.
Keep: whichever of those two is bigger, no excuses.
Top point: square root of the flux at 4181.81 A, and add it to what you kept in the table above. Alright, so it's 6.74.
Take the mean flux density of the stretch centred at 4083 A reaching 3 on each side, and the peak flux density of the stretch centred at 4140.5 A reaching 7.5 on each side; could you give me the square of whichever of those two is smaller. 143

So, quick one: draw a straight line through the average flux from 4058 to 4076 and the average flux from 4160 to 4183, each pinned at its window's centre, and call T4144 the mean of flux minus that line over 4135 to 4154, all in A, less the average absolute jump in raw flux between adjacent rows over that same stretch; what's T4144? -0.7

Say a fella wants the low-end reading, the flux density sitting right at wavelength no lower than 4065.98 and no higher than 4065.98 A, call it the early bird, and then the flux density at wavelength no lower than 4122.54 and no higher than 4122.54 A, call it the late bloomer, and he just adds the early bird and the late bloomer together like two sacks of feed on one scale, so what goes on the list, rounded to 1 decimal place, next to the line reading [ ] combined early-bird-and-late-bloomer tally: 21.6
